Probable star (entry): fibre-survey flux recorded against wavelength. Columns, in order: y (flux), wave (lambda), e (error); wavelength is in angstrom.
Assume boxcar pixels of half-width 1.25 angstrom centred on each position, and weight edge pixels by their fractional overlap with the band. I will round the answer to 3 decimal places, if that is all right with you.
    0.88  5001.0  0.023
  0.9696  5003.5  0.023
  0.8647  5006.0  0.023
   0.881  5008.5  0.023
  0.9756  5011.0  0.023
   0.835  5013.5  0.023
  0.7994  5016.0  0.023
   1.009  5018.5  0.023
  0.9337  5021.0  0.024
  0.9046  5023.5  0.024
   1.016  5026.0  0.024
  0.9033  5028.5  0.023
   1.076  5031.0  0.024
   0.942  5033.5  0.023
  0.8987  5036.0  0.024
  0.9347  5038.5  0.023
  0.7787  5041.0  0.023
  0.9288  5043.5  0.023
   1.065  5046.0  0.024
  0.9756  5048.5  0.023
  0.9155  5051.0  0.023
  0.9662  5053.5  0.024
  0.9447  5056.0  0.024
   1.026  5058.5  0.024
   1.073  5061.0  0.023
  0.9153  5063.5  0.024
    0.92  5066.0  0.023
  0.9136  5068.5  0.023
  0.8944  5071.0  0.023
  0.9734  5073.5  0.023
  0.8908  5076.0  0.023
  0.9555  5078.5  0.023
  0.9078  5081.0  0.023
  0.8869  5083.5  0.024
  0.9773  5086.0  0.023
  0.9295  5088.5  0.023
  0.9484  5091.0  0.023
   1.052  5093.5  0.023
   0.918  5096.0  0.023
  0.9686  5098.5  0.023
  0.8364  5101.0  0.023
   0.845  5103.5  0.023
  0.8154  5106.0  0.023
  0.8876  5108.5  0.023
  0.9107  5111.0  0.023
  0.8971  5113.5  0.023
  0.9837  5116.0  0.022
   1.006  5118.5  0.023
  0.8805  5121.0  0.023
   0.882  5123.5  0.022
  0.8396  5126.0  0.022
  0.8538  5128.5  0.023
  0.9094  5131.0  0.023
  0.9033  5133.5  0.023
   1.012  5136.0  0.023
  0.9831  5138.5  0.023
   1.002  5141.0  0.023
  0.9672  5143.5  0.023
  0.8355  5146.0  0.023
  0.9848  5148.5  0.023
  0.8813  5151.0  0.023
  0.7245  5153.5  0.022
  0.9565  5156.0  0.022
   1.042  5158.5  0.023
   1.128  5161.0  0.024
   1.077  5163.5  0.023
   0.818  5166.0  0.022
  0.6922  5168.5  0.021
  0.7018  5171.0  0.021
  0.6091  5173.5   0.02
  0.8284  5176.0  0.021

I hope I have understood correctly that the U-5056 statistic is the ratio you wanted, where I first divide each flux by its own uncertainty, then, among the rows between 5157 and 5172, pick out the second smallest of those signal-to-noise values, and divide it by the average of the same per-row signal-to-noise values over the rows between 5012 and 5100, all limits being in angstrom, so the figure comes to 0.827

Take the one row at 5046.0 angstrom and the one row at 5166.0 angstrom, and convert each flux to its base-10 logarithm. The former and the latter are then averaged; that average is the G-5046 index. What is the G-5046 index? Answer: -0.03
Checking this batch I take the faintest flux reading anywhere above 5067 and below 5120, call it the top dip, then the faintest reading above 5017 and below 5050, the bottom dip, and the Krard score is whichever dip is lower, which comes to 0.779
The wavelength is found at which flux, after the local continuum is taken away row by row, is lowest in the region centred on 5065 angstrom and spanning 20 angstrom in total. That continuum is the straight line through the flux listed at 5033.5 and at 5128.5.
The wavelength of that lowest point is 5071.0 angstrom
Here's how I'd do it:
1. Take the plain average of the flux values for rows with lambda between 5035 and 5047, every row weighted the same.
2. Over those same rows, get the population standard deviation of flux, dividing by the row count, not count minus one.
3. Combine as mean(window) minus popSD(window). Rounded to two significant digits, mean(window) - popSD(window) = 0.83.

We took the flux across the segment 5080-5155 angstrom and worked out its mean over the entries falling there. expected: 0.914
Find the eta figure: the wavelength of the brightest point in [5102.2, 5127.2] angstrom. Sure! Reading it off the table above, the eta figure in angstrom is 5118.5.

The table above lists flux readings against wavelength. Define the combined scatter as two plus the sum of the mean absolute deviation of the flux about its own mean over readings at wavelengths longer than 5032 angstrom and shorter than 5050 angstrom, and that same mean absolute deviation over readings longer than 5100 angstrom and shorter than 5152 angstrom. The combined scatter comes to 2.11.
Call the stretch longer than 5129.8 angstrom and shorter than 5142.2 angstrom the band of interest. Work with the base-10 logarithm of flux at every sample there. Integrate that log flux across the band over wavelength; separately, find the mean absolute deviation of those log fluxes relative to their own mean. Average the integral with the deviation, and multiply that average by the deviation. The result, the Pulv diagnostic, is -0.002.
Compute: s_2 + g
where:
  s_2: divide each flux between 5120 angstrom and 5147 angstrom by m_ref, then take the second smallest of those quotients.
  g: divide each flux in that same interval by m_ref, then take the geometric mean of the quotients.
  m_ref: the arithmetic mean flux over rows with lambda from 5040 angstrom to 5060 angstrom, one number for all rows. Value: 1.84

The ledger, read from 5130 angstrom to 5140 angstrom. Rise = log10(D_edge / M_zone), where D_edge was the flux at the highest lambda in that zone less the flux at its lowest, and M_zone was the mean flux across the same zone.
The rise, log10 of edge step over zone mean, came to -1.11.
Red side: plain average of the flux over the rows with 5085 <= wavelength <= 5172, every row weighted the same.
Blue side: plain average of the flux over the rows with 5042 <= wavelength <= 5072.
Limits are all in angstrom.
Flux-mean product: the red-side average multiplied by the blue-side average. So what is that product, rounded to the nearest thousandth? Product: 0.880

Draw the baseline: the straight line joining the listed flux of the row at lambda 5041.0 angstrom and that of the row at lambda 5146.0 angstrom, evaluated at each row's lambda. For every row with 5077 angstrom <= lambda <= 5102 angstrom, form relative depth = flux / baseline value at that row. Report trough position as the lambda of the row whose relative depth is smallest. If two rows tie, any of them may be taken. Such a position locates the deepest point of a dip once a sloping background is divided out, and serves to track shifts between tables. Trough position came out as 5101.0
